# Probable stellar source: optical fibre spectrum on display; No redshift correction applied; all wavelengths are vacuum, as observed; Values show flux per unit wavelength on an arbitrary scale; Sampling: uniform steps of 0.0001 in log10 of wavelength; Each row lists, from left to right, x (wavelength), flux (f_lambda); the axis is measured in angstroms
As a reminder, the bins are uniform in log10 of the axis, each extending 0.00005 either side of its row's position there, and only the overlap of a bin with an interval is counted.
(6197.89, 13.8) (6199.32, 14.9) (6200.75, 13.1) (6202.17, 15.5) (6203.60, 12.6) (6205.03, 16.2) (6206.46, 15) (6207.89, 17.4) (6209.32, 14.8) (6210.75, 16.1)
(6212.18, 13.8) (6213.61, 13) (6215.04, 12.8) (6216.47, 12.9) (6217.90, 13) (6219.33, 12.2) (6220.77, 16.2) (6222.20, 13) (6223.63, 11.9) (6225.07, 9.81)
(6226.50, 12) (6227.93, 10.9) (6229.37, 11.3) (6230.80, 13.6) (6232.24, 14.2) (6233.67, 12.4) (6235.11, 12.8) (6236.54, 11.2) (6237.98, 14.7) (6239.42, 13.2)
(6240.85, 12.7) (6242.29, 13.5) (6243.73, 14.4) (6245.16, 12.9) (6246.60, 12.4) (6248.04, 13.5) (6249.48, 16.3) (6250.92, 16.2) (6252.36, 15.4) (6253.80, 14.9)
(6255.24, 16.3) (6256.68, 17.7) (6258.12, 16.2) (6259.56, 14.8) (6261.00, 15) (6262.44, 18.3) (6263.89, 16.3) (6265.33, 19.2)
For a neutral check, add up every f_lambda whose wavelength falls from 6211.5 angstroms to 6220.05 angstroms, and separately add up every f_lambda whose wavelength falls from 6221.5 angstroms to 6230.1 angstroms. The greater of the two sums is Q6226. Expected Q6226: 78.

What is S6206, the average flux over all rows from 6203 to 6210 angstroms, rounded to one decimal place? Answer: 15.2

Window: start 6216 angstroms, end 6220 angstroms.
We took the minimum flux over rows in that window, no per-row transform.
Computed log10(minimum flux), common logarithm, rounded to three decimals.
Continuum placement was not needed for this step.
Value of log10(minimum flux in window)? 1.086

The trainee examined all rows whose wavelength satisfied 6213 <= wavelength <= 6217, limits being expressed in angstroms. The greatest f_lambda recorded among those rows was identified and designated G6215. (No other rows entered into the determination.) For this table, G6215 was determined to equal 13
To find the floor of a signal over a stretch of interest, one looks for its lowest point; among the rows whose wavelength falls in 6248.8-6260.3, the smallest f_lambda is 14.8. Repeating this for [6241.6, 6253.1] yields 12.4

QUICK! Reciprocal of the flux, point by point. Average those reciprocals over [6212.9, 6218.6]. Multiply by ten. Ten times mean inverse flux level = 0.77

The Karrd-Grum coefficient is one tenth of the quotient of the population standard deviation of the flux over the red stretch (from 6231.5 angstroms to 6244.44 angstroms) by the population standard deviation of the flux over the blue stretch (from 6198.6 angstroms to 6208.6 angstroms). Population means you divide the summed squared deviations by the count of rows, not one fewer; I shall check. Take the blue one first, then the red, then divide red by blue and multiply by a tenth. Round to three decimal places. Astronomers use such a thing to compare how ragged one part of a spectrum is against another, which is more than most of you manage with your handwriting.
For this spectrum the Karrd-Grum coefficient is 0.067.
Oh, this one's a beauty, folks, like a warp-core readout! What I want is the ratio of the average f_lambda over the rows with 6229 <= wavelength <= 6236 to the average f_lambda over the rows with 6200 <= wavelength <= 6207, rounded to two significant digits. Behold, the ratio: 0.89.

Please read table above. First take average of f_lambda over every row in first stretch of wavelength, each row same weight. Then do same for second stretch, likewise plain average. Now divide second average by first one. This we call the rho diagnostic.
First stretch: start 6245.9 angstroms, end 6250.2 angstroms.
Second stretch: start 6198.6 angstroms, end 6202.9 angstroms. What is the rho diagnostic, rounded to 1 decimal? 1.0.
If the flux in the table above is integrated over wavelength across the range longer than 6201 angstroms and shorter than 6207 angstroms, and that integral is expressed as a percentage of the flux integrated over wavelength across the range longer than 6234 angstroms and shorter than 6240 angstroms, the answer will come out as 114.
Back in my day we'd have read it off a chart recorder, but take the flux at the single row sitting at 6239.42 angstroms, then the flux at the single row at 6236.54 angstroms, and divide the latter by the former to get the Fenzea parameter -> 0.85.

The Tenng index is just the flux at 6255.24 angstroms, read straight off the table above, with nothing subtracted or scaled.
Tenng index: 16.3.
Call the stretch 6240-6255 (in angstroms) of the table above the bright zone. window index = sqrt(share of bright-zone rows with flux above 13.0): 0.84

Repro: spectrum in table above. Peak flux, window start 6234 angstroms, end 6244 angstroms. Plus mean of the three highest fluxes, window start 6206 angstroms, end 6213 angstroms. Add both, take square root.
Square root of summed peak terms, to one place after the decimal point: 5.6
